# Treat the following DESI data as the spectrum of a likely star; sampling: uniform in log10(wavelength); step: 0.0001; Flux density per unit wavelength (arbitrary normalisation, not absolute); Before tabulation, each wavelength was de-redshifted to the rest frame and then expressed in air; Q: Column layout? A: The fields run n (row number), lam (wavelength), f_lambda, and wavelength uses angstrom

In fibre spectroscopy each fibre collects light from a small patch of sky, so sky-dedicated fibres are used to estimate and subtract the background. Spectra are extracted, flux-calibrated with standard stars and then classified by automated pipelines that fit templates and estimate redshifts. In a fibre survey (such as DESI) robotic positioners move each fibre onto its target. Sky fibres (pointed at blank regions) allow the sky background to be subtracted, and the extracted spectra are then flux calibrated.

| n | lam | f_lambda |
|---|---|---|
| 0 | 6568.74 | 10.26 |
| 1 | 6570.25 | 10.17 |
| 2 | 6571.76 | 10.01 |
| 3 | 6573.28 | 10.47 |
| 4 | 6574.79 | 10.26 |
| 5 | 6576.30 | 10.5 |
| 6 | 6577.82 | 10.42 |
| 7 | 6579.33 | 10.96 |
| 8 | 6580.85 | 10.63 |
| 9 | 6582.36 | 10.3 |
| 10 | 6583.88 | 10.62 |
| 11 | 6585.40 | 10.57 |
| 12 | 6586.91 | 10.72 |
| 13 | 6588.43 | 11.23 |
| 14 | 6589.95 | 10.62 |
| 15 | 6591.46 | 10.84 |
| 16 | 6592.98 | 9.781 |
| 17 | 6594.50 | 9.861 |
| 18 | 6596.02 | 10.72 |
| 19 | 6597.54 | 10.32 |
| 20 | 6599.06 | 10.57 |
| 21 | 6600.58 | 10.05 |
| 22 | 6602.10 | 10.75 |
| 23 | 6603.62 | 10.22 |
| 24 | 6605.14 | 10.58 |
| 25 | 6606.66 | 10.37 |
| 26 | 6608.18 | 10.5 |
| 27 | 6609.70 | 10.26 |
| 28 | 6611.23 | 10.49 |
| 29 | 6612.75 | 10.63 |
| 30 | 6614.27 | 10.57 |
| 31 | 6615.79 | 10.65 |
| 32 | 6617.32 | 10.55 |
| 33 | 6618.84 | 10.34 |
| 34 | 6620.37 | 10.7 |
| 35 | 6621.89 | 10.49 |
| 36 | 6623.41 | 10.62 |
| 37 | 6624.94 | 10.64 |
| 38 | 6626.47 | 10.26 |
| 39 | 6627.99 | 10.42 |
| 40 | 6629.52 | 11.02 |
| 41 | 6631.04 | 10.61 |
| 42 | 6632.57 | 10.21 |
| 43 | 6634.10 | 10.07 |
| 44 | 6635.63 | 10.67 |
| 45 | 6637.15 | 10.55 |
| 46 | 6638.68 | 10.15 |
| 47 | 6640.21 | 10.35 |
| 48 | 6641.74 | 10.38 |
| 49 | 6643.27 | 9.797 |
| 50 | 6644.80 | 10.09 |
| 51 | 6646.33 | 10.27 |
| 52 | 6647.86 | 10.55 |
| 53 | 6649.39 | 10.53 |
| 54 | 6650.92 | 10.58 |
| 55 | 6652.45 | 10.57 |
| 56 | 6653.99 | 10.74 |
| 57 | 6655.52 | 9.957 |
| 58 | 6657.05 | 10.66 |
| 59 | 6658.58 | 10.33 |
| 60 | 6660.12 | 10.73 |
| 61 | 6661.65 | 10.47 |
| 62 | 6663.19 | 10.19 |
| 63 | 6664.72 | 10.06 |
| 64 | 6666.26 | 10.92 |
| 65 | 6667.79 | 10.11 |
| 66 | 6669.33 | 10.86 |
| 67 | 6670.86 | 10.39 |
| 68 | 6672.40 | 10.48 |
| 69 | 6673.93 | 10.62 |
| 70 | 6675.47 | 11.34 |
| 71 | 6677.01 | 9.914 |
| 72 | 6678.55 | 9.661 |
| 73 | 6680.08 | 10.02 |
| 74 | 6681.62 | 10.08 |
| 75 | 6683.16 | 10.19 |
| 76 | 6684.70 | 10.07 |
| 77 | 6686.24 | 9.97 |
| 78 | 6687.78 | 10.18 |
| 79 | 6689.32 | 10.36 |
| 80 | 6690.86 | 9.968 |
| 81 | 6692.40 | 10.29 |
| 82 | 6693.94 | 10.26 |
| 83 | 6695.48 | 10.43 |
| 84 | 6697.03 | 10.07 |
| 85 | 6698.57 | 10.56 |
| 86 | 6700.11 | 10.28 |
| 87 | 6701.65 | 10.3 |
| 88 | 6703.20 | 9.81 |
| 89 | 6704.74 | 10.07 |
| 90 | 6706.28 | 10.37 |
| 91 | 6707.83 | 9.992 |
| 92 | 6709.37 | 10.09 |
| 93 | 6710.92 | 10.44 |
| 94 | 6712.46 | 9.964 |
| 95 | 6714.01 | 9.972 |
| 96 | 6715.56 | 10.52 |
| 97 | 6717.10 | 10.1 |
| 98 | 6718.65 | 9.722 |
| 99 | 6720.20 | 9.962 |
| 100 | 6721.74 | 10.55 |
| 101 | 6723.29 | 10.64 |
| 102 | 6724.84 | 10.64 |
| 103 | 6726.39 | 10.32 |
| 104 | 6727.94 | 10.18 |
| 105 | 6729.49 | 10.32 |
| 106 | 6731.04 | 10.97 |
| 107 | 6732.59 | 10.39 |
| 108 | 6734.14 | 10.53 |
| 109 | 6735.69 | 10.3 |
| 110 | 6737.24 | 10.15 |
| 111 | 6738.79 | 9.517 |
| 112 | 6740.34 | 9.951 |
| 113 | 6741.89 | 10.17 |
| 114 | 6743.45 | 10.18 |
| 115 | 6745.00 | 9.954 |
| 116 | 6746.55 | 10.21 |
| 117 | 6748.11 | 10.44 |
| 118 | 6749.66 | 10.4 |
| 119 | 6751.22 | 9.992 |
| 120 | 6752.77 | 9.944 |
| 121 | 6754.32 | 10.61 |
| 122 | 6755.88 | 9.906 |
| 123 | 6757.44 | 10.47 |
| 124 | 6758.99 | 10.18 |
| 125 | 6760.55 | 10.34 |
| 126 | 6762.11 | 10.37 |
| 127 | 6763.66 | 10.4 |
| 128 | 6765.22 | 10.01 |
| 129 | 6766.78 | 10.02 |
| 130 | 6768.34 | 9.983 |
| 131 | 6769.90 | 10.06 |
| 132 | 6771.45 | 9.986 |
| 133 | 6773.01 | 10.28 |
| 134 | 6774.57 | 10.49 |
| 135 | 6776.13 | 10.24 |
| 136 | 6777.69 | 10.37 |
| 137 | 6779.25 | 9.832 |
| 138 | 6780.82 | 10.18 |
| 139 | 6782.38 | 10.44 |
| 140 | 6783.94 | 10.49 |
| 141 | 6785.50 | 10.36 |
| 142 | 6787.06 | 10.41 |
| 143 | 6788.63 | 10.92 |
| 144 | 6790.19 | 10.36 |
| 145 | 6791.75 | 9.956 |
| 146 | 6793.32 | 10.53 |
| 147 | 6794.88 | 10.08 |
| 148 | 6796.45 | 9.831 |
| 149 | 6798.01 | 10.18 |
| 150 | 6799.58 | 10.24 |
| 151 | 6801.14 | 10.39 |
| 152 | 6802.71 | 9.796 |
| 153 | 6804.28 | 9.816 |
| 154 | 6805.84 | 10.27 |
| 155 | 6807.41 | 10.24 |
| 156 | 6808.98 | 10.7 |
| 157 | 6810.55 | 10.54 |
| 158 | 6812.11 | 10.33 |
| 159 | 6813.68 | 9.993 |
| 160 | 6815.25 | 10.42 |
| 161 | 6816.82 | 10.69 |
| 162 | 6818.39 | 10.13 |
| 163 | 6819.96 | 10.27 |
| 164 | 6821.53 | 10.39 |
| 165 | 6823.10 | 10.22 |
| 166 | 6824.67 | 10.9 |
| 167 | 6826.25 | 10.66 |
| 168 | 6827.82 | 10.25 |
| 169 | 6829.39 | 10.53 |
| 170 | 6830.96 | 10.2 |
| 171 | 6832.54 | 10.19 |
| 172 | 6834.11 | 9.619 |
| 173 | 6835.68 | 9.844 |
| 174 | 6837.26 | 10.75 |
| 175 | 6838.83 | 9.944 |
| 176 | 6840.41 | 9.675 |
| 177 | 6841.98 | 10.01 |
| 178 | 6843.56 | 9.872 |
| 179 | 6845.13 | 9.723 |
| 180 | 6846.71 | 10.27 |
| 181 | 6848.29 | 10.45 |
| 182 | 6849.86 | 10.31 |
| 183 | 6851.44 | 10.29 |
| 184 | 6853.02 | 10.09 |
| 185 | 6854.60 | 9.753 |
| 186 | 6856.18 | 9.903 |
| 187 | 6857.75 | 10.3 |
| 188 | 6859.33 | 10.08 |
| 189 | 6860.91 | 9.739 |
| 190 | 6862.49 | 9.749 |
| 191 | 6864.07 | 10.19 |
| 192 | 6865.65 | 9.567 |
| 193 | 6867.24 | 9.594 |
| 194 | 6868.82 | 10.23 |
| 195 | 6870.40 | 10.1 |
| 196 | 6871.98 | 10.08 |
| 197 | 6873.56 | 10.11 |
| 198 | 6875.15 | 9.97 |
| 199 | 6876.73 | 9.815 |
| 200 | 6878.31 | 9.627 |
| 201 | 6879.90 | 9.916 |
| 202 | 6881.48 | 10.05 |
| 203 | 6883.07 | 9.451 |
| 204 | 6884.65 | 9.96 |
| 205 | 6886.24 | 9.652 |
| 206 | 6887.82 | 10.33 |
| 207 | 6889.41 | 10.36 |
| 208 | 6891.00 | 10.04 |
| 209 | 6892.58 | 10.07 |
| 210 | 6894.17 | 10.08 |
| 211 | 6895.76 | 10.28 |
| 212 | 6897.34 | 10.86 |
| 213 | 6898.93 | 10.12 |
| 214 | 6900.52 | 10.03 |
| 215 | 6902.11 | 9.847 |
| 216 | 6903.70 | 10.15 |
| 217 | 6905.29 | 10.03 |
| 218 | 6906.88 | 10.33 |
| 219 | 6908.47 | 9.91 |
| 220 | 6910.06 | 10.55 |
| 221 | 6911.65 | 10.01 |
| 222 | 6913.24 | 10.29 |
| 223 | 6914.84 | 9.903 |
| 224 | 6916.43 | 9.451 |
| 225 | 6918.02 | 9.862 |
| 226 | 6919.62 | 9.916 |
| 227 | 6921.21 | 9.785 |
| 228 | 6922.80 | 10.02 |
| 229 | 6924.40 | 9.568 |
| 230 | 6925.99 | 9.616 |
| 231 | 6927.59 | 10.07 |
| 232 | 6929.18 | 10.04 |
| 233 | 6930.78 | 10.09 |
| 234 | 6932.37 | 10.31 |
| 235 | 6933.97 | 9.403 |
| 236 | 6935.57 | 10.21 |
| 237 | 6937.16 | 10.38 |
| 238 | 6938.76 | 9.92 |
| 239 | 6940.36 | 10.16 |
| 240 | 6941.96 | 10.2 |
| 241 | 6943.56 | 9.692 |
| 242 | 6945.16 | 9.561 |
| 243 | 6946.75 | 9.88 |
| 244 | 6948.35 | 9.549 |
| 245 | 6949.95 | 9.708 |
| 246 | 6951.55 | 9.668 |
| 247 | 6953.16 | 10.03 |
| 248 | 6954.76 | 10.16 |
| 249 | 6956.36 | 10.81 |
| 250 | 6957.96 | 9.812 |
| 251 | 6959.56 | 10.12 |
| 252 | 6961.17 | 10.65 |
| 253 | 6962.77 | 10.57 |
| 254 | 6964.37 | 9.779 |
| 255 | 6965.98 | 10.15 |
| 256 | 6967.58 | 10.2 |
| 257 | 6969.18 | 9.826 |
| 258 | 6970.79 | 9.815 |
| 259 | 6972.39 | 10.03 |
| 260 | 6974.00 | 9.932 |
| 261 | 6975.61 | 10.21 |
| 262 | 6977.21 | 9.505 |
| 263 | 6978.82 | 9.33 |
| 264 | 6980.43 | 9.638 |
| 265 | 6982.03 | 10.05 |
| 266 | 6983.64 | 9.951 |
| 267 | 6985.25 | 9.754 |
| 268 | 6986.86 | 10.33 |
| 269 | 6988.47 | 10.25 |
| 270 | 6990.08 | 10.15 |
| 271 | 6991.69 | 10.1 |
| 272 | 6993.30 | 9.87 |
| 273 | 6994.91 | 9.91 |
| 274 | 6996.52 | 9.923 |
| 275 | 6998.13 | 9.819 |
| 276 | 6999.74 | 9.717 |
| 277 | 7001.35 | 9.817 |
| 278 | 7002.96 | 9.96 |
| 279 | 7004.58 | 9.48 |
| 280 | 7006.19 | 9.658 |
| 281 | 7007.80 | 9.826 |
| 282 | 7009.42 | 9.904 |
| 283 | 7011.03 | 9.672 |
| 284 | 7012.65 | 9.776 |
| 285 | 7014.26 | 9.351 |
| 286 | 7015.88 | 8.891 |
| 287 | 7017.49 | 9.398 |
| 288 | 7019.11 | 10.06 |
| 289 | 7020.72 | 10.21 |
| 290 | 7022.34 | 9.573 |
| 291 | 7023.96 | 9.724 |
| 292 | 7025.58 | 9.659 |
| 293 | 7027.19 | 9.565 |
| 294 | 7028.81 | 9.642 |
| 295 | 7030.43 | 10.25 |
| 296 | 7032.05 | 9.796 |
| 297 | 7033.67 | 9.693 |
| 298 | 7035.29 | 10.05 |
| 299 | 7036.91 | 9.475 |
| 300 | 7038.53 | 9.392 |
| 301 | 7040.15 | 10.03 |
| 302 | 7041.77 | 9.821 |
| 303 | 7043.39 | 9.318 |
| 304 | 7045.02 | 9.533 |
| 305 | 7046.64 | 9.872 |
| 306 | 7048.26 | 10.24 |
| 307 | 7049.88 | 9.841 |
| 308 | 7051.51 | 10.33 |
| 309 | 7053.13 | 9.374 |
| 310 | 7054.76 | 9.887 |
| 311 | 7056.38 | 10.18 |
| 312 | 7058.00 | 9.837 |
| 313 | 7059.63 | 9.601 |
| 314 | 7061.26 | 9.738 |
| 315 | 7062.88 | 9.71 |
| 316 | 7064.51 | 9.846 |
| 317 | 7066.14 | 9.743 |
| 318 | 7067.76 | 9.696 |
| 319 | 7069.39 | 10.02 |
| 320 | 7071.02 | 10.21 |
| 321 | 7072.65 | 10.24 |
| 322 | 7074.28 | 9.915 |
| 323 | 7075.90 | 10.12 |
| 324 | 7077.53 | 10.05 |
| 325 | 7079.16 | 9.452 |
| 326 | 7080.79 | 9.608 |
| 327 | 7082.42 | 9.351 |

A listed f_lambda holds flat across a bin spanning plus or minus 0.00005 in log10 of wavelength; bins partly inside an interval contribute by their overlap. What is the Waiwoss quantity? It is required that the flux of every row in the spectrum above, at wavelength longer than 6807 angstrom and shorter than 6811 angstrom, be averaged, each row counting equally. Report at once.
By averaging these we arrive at 10.5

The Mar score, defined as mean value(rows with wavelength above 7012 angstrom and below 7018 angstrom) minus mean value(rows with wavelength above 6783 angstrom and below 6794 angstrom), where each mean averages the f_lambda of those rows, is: -1.08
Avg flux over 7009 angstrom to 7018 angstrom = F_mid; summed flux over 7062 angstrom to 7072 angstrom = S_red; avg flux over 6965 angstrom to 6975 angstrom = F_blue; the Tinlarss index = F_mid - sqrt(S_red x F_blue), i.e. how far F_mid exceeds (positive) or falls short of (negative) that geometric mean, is -14.8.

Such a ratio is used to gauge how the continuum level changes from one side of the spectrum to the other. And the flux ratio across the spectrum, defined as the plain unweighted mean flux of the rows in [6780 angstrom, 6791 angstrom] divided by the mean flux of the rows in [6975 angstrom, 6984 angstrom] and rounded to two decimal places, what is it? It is 1.07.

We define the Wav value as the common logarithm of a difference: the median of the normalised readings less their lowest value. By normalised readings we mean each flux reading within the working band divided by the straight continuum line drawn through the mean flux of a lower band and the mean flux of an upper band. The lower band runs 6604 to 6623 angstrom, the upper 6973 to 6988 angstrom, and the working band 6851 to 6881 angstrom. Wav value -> -1.38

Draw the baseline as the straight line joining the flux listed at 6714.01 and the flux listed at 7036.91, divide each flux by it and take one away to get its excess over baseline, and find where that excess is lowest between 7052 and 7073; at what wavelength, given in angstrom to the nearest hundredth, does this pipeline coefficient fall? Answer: 7053.13 angstrom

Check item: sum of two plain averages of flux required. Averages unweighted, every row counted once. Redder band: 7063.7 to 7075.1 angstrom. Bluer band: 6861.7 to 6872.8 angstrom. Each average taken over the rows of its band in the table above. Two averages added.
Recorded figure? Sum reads 19.9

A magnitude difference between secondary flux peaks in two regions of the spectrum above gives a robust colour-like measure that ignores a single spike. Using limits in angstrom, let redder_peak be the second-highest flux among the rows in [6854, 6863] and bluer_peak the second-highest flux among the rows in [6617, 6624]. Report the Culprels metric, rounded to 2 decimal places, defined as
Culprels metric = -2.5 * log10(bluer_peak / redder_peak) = -0.06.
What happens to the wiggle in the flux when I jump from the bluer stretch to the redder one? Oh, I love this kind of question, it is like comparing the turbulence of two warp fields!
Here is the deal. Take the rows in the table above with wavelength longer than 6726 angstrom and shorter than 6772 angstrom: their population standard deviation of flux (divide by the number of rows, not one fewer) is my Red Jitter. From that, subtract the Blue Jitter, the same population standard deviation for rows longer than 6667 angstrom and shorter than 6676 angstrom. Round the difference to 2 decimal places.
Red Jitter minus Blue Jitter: -0.12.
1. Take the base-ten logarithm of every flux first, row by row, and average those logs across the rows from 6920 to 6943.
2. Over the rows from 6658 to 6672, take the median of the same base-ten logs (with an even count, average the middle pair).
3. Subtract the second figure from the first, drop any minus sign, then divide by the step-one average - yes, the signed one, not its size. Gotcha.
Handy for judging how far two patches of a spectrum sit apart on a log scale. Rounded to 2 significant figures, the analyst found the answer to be 0.018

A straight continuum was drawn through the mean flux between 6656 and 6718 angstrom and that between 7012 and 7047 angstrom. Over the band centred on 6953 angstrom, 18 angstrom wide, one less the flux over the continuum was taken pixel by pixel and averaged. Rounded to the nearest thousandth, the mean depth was -0.018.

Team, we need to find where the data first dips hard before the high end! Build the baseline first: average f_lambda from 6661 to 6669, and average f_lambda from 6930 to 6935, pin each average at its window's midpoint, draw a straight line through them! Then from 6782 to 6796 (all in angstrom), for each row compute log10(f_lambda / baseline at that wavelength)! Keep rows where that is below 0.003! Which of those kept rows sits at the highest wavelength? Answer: 6794.88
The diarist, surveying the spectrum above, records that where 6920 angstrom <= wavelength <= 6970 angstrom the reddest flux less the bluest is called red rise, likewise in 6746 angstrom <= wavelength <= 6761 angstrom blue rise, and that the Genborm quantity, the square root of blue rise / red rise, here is 1.8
